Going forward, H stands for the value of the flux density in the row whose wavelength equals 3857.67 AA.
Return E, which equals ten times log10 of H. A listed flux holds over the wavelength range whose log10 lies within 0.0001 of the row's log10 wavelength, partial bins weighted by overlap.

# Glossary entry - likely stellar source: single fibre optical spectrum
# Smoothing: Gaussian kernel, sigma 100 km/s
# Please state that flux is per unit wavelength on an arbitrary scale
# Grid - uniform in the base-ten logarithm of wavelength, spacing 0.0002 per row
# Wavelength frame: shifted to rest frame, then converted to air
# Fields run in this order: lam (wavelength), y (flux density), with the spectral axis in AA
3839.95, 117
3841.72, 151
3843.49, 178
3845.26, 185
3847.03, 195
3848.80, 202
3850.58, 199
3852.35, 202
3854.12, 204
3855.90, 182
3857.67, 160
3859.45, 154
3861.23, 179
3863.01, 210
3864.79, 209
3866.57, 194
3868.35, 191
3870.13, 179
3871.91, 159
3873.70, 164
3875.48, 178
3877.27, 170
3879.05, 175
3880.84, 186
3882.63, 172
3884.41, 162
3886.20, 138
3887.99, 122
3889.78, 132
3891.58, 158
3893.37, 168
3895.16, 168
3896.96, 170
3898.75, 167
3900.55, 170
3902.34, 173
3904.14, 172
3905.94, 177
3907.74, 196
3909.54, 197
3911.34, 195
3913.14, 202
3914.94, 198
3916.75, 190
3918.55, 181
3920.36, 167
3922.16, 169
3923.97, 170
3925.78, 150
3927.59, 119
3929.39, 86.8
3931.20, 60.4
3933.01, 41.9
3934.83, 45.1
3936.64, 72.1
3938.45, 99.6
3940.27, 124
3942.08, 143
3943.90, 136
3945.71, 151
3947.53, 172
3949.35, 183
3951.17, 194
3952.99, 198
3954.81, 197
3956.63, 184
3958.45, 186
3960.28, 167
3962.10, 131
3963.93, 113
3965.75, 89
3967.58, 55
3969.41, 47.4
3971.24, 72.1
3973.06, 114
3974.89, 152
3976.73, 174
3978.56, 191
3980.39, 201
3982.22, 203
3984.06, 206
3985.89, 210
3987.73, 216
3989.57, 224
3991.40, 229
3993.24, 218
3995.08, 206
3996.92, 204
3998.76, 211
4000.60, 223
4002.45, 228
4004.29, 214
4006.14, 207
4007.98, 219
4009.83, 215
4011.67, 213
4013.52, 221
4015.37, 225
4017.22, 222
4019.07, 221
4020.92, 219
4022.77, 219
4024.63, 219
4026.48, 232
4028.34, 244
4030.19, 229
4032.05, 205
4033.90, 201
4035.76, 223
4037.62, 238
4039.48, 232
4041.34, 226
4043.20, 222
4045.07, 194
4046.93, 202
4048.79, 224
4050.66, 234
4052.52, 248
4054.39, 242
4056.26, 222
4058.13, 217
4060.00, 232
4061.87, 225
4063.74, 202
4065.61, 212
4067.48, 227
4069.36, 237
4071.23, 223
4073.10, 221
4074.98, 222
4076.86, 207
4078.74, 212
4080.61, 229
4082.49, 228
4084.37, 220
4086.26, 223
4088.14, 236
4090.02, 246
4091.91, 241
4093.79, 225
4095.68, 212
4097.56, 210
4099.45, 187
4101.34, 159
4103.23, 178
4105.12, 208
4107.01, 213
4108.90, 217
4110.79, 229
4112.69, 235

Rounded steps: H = 160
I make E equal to 22.0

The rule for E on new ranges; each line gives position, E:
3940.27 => 20.9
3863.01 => 23.2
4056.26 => 23.5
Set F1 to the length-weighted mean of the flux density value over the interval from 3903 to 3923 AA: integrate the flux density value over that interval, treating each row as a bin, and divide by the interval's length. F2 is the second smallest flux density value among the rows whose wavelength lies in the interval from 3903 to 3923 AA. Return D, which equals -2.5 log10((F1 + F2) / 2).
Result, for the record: -5.62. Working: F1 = 186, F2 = 169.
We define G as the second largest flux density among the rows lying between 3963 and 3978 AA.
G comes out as 152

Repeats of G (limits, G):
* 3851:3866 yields 209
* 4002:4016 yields 225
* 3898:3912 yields 196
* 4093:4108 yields 213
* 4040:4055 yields 242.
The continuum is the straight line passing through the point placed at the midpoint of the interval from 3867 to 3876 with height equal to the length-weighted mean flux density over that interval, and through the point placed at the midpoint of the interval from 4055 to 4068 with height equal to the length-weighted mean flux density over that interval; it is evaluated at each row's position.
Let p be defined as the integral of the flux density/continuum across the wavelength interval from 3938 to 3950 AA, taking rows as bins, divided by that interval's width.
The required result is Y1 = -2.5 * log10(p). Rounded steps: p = 0.8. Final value 0.31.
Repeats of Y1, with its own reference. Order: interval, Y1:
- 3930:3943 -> 0.89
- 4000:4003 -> -0.10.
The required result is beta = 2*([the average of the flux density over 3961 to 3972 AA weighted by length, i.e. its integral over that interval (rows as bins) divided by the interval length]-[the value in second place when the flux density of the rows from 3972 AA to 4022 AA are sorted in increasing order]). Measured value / -132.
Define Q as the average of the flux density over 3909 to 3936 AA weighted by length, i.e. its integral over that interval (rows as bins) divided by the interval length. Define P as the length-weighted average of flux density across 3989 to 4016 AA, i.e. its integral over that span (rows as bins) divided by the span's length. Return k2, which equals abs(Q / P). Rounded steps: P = 217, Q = 143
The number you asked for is 0.7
